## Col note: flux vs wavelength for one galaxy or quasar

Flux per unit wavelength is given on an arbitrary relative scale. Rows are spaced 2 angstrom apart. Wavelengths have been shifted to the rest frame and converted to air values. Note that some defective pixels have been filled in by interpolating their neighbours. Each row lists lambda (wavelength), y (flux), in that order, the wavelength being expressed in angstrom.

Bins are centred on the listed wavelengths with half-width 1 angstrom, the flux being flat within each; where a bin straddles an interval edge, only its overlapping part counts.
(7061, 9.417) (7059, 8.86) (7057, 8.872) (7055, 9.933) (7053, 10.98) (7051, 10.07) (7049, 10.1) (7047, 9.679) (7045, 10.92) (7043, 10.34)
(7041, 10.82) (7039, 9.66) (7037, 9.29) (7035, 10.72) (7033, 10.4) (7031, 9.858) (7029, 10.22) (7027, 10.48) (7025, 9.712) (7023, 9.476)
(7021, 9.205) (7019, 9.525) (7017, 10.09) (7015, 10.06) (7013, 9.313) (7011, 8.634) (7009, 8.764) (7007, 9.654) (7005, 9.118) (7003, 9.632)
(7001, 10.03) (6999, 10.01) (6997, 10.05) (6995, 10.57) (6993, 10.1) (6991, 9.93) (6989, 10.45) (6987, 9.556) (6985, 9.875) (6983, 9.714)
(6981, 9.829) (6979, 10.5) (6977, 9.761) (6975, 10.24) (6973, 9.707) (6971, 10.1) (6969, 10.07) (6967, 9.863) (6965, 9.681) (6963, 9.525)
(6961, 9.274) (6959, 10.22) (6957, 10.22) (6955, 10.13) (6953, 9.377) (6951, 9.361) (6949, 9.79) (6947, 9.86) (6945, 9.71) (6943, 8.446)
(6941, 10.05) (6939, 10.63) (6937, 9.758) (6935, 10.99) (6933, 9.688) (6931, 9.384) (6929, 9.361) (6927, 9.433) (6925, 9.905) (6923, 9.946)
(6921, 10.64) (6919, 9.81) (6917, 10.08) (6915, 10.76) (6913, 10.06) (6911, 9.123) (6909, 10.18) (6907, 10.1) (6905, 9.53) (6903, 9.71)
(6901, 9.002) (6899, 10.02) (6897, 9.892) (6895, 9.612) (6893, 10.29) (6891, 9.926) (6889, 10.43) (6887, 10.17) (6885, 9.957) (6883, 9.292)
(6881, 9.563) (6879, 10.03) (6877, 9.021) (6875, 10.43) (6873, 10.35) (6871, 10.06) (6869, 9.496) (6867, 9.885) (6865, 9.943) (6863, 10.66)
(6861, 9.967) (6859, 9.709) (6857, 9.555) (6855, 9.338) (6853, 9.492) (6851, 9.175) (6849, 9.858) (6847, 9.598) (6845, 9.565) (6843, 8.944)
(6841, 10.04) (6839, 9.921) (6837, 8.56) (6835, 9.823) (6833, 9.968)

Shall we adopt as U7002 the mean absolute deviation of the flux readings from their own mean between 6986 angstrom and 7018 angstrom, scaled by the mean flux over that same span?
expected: 0.046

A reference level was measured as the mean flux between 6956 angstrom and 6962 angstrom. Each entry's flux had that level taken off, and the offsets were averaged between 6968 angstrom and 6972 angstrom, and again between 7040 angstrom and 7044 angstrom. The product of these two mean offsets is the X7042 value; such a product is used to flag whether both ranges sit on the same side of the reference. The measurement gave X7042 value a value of 0.12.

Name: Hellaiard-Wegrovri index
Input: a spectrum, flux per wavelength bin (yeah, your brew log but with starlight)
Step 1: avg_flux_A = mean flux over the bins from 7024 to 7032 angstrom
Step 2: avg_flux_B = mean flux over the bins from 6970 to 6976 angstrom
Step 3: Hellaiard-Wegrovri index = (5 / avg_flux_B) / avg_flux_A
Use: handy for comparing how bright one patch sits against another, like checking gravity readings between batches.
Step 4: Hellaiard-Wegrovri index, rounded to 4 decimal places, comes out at 0.0496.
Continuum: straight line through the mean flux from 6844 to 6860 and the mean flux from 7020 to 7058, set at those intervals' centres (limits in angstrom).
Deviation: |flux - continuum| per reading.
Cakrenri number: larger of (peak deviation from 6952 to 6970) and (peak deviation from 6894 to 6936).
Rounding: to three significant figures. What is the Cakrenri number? 1.23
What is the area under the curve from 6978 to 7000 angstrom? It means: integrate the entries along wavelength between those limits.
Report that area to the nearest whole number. 221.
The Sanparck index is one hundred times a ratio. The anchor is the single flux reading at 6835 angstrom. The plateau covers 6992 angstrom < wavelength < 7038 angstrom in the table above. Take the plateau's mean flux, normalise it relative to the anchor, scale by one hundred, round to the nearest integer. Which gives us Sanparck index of 100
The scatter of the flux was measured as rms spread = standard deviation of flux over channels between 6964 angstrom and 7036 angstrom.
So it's 0.47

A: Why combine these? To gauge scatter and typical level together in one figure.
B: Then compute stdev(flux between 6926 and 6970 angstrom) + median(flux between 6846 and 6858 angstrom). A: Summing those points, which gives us 10.0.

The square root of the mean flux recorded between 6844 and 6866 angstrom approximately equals 3.12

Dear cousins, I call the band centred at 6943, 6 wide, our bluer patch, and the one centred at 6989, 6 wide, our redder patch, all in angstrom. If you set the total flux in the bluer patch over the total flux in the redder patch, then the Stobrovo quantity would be 0.94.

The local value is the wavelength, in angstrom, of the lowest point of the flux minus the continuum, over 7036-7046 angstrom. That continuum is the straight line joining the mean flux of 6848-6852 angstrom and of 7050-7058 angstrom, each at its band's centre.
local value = 7037 angstrom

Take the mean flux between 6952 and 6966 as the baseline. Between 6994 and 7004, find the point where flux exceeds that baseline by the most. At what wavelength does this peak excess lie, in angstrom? 6995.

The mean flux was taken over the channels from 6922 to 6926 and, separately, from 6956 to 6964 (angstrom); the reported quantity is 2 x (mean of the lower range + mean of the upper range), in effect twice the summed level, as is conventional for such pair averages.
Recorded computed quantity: 39.5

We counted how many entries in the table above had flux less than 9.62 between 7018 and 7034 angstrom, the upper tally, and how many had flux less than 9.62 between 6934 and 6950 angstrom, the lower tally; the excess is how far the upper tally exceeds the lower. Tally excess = 2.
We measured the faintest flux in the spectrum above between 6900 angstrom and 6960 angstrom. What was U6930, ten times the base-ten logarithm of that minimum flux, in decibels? 9.27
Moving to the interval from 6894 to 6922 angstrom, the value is 9.54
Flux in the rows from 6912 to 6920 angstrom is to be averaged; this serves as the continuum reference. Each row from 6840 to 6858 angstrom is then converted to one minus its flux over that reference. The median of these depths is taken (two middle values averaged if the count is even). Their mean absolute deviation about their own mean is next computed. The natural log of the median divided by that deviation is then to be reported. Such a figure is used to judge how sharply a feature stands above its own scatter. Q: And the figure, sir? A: 1.0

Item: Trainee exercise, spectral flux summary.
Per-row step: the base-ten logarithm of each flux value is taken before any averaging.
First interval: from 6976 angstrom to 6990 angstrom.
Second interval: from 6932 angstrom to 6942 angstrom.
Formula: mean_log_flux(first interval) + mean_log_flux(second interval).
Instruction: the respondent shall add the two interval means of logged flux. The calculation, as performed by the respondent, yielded 2.01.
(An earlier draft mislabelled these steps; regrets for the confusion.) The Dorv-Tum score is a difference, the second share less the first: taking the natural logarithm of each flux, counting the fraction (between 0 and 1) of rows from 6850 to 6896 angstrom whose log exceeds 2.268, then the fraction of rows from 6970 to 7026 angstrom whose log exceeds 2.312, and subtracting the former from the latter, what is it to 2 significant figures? -0.39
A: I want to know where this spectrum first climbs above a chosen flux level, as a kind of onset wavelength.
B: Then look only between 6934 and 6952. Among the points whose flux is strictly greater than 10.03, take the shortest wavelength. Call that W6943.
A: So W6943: 6935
